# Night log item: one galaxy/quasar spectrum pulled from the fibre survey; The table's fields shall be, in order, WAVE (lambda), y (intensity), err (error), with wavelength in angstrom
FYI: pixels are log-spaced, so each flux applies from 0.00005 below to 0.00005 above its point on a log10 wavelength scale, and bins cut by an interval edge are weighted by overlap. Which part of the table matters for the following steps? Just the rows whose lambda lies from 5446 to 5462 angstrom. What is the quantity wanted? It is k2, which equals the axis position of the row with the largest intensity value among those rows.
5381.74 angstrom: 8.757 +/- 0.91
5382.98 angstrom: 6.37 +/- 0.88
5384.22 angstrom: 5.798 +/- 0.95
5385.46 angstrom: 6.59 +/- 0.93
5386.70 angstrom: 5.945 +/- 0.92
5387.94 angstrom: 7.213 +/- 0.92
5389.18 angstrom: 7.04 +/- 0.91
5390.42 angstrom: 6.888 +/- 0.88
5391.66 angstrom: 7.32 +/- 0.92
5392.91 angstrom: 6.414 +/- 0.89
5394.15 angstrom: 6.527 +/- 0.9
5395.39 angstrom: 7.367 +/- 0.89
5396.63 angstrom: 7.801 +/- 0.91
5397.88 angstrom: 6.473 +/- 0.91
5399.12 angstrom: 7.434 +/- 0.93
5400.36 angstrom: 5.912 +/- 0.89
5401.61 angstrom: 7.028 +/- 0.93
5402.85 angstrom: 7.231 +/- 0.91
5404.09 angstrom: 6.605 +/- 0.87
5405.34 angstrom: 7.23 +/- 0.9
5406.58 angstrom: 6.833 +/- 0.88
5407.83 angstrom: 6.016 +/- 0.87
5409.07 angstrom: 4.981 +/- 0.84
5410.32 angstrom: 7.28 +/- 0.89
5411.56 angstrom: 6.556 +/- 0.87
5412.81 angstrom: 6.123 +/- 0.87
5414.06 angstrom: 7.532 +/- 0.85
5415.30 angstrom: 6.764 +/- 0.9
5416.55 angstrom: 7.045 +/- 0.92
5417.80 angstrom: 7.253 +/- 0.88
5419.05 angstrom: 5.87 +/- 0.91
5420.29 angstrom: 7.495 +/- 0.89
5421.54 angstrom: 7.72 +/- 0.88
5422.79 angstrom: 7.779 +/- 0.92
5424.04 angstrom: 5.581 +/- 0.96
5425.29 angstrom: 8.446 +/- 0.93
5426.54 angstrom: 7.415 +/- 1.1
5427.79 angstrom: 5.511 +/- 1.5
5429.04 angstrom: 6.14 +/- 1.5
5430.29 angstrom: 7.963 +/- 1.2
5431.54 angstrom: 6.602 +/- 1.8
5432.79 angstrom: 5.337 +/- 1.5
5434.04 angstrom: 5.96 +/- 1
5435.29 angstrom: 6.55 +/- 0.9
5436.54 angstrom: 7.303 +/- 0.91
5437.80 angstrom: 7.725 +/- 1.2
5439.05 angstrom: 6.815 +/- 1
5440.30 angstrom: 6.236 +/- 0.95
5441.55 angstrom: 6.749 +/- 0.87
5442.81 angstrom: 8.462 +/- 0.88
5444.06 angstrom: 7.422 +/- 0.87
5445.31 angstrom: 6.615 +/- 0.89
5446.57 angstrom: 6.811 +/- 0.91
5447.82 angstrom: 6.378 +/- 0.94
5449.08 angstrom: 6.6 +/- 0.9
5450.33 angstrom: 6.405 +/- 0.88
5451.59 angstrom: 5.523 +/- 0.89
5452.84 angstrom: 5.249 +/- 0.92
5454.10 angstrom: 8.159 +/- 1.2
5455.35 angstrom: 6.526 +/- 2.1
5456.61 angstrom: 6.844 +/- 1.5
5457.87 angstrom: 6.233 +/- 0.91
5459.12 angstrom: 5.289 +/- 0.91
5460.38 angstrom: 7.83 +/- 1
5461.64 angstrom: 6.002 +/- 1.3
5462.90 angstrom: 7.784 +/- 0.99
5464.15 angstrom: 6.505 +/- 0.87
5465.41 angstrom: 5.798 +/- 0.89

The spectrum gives 5454.10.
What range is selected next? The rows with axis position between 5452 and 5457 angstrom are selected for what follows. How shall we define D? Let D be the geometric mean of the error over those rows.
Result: 1.4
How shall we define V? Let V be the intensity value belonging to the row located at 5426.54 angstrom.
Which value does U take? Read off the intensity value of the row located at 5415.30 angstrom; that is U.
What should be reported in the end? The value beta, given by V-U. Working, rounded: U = 6.764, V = 7.415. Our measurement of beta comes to 0.7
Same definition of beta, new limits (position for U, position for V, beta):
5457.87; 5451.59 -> -0.7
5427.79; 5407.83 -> 0.5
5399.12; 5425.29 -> 1.0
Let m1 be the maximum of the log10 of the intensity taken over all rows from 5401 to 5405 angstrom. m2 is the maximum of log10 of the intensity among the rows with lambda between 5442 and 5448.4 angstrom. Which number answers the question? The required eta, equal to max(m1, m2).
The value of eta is 0.9275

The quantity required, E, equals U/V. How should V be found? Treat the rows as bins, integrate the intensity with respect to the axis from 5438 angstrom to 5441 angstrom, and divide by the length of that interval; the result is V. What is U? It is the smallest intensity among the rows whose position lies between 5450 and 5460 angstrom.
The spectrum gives 0.78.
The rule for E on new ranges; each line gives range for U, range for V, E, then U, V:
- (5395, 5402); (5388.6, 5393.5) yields 0.86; 5.912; 6.91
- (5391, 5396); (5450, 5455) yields 1.01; 6.414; 6.34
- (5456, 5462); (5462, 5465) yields 0.76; 5.289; 6.95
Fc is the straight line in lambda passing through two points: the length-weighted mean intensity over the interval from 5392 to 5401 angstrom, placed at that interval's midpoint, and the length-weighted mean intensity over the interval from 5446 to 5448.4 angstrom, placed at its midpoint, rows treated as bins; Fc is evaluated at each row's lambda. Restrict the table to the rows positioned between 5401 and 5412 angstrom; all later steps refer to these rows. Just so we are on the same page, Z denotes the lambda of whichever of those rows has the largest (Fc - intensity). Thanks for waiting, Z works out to 5409.07 angstrom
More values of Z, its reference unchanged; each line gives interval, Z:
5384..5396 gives 5384.22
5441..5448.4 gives 5447.82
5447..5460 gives 5452.84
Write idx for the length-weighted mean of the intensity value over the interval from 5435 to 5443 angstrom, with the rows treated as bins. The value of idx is 7.1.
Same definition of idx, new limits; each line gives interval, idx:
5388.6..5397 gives 7.0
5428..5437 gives 6.5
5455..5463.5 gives 6.6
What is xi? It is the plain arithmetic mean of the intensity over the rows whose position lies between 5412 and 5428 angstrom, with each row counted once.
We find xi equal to 7.0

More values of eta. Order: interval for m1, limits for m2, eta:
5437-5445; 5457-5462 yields 0.9275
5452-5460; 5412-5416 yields 0.9116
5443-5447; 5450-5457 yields 0.9116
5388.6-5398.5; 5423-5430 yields 0.9267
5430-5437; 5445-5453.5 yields 0.9011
